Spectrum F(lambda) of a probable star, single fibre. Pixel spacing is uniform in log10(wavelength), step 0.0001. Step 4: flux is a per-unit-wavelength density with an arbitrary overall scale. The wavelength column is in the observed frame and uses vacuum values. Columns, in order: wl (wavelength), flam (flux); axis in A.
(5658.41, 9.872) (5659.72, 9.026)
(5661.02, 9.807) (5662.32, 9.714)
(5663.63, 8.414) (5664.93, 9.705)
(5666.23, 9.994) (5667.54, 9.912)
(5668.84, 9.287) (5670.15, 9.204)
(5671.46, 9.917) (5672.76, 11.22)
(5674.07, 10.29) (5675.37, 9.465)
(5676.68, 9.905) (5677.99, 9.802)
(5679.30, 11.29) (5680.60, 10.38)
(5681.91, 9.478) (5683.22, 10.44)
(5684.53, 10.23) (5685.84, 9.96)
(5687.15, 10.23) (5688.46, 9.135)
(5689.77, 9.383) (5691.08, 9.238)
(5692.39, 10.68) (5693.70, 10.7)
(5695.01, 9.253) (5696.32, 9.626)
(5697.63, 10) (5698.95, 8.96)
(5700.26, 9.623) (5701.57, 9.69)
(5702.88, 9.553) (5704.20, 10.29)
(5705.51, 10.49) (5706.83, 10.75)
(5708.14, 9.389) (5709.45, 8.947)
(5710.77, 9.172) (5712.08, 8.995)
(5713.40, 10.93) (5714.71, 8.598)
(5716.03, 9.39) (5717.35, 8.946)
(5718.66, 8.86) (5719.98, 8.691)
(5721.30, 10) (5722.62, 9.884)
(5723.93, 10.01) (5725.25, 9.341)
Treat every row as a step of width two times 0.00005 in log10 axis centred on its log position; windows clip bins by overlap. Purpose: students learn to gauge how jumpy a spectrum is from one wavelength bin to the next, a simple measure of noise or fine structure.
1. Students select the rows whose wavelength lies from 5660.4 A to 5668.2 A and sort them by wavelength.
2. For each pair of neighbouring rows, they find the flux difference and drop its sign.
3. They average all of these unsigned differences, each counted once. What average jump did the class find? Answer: 0.61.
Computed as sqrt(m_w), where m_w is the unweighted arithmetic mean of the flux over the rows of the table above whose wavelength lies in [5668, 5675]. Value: 3.16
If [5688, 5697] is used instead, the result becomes 3.12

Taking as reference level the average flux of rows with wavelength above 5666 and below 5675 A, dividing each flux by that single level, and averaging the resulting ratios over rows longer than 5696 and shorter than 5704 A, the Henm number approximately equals 0.96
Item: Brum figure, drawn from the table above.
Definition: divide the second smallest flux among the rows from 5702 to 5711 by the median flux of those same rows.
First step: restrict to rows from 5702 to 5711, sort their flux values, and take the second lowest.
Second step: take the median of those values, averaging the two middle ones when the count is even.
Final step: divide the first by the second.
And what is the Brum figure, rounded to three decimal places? 0.960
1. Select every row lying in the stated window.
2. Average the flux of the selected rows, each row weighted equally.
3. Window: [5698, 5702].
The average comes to 9.4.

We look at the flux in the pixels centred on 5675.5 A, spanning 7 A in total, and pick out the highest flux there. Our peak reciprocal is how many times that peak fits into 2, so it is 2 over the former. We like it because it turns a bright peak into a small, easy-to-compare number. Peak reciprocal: 0.178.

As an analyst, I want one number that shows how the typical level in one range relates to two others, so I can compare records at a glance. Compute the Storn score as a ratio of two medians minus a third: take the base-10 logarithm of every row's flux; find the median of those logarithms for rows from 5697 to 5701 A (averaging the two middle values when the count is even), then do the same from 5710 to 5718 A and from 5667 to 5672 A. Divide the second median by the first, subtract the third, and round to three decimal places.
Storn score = -0.008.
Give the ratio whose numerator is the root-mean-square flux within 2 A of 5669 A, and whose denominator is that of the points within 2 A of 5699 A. 0.993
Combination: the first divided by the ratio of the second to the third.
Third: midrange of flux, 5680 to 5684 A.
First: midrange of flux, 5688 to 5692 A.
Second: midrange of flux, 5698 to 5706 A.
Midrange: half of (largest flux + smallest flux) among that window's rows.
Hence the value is 9.5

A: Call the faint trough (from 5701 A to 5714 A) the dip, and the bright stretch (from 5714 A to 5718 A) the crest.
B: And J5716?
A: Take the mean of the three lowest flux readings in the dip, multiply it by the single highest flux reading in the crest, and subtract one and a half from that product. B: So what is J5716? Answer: 83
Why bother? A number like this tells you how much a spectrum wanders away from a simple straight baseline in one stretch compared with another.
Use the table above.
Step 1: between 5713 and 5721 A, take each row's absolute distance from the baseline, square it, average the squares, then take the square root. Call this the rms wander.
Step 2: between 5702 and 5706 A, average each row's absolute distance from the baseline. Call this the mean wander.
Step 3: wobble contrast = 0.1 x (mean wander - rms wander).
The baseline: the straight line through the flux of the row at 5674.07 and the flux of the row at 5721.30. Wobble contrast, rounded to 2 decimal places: -0.07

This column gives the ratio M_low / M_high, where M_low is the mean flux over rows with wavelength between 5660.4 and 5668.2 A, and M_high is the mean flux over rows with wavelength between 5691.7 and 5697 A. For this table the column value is 0.95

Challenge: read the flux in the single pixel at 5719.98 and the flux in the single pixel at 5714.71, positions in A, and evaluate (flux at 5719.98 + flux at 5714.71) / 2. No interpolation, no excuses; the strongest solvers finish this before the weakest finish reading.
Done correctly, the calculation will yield 8.6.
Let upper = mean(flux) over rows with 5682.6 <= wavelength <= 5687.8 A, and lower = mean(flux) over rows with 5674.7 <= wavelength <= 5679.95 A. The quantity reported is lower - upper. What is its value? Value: -0.1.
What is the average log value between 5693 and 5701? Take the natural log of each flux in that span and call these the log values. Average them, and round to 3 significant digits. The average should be 2.27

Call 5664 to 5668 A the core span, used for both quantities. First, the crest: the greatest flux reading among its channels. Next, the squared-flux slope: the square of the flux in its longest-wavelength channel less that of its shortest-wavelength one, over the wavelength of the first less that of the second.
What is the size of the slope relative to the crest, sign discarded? 0.16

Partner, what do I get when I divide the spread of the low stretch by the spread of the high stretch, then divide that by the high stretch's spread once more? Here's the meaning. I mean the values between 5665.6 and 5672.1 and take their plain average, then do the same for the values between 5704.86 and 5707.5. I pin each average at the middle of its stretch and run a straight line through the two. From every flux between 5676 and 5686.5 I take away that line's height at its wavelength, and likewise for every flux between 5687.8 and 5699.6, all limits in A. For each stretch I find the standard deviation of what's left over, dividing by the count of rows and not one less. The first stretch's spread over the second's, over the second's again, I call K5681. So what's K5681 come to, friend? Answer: 1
